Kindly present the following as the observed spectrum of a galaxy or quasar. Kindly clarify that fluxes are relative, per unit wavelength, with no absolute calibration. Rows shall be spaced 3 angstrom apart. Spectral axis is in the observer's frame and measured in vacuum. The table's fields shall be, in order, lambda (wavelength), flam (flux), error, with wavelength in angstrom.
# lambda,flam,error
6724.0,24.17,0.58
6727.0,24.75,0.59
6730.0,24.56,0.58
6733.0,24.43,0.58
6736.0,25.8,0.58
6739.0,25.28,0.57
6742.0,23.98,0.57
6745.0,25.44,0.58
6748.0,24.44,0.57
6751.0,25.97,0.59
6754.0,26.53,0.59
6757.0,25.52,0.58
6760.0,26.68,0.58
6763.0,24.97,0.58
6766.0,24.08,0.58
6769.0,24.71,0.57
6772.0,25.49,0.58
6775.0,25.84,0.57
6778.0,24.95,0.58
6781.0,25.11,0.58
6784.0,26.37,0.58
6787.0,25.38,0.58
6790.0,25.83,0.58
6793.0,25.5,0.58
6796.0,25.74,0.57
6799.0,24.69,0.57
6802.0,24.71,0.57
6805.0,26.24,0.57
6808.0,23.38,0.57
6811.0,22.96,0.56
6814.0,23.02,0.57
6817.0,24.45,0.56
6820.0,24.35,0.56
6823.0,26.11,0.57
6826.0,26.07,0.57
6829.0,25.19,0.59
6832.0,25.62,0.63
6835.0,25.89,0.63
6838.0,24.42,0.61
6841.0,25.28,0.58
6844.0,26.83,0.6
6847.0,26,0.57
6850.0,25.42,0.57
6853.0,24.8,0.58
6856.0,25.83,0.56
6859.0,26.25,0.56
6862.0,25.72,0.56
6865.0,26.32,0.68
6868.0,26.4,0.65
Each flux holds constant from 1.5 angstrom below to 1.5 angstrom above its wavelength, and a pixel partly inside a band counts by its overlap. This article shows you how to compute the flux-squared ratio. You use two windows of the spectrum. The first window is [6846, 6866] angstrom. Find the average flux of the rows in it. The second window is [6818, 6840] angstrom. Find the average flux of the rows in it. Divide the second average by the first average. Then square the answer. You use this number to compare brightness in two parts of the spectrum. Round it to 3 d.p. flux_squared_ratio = 0.970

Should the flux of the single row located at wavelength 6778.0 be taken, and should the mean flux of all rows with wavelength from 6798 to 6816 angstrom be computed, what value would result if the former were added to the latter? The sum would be 49.1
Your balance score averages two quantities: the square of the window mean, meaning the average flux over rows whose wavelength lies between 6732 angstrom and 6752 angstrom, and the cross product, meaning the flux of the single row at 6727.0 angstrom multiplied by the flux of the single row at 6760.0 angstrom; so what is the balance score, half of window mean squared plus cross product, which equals 644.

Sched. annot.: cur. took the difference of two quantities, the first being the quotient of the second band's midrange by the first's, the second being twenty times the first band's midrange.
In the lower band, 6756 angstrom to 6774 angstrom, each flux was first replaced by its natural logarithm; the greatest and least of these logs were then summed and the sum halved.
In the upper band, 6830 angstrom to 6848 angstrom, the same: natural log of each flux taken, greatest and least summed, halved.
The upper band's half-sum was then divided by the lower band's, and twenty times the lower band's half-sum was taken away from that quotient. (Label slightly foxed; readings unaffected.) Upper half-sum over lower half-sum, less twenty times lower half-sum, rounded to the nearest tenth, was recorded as -63.6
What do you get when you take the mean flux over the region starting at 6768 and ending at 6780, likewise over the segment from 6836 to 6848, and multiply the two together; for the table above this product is 647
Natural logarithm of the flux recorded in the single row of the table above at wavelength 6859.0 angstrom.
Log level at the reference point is 3.27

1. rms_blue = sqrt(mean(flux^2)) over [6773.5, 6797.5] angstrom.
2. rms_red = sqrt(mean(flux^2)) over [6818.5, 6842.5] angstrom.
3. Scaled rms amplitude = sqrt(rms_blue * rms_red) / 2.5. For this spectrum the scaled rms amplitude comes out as 10.2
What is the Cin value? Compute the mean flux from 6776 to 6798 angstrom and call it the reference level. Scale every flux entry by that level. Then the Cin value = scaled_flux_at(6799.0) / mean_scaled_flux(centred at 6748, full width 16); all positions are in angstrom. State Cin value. 0.98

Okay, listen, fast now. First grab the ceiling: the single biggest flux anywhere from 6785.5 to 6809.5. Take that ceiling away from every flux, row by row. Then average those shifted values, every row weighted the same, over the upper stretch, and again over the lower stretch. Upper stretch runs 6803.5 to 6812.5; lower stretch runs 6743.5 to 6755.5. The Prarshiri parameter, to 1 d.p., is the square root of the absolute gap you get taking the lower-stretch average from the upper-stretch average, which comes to 1.2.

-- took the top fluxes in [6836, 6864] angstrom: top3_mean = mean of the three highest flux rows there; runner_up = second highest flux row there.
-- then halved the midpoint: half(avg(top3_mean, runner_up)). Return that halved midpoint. 13.2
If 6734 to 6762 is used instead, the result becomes 13.2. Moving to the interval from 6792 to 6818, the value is 12.9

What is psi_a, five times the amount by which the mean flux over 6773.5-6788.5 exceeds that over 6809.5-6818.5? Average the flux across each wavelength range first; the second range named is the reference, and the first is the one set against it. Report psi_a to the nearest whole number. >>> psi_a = 10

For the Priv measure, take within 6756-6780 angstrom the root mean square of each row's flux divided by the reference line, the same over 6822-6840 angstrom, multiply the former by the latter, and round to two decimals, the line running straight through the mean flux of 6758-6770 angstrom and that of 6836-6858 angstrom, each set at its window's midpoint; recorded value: 1.01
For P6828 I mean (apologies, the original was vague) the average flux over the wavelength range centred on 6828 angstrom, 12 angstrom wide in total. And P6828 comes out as 25.7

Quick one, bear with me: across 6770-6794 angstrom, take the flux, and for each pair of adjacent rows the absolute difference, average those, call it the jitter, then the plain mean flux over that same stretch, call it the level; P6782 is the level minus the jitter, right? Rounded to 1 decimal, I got 24.9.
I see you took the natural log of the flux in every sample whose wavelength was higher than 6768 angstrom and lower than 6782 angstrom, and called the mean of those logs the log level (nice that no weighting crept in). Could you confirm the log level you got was 3.23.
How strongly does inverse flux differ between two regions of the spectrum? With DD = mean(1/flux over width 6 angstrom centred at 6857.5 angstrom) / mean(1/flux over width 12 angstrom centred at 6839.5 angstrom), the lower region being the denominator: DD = 0.98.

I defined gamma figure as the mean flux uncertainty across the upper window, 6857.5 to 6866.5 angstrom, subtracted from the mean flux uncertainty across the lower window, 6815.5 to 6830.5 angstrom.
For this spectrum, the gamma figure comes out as -0.030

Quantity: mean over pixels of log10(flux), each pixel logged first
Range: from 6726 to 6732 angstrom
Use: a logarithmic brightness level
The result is 1.39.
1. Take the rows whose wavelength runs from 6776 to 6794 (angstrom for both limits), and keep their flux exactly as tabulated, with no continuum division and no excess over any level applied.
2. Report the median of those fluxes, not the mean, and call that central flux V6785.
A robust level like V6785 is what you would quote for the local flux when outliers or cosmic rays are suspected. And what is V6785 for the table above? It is 25.4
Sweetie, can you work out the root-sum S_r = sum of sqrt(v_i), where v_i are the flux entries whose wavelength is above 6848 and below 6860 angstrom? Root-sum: 20.2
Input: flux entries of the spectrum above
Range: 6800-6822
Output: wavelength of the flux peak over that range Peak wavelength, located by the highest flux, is 6805.0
